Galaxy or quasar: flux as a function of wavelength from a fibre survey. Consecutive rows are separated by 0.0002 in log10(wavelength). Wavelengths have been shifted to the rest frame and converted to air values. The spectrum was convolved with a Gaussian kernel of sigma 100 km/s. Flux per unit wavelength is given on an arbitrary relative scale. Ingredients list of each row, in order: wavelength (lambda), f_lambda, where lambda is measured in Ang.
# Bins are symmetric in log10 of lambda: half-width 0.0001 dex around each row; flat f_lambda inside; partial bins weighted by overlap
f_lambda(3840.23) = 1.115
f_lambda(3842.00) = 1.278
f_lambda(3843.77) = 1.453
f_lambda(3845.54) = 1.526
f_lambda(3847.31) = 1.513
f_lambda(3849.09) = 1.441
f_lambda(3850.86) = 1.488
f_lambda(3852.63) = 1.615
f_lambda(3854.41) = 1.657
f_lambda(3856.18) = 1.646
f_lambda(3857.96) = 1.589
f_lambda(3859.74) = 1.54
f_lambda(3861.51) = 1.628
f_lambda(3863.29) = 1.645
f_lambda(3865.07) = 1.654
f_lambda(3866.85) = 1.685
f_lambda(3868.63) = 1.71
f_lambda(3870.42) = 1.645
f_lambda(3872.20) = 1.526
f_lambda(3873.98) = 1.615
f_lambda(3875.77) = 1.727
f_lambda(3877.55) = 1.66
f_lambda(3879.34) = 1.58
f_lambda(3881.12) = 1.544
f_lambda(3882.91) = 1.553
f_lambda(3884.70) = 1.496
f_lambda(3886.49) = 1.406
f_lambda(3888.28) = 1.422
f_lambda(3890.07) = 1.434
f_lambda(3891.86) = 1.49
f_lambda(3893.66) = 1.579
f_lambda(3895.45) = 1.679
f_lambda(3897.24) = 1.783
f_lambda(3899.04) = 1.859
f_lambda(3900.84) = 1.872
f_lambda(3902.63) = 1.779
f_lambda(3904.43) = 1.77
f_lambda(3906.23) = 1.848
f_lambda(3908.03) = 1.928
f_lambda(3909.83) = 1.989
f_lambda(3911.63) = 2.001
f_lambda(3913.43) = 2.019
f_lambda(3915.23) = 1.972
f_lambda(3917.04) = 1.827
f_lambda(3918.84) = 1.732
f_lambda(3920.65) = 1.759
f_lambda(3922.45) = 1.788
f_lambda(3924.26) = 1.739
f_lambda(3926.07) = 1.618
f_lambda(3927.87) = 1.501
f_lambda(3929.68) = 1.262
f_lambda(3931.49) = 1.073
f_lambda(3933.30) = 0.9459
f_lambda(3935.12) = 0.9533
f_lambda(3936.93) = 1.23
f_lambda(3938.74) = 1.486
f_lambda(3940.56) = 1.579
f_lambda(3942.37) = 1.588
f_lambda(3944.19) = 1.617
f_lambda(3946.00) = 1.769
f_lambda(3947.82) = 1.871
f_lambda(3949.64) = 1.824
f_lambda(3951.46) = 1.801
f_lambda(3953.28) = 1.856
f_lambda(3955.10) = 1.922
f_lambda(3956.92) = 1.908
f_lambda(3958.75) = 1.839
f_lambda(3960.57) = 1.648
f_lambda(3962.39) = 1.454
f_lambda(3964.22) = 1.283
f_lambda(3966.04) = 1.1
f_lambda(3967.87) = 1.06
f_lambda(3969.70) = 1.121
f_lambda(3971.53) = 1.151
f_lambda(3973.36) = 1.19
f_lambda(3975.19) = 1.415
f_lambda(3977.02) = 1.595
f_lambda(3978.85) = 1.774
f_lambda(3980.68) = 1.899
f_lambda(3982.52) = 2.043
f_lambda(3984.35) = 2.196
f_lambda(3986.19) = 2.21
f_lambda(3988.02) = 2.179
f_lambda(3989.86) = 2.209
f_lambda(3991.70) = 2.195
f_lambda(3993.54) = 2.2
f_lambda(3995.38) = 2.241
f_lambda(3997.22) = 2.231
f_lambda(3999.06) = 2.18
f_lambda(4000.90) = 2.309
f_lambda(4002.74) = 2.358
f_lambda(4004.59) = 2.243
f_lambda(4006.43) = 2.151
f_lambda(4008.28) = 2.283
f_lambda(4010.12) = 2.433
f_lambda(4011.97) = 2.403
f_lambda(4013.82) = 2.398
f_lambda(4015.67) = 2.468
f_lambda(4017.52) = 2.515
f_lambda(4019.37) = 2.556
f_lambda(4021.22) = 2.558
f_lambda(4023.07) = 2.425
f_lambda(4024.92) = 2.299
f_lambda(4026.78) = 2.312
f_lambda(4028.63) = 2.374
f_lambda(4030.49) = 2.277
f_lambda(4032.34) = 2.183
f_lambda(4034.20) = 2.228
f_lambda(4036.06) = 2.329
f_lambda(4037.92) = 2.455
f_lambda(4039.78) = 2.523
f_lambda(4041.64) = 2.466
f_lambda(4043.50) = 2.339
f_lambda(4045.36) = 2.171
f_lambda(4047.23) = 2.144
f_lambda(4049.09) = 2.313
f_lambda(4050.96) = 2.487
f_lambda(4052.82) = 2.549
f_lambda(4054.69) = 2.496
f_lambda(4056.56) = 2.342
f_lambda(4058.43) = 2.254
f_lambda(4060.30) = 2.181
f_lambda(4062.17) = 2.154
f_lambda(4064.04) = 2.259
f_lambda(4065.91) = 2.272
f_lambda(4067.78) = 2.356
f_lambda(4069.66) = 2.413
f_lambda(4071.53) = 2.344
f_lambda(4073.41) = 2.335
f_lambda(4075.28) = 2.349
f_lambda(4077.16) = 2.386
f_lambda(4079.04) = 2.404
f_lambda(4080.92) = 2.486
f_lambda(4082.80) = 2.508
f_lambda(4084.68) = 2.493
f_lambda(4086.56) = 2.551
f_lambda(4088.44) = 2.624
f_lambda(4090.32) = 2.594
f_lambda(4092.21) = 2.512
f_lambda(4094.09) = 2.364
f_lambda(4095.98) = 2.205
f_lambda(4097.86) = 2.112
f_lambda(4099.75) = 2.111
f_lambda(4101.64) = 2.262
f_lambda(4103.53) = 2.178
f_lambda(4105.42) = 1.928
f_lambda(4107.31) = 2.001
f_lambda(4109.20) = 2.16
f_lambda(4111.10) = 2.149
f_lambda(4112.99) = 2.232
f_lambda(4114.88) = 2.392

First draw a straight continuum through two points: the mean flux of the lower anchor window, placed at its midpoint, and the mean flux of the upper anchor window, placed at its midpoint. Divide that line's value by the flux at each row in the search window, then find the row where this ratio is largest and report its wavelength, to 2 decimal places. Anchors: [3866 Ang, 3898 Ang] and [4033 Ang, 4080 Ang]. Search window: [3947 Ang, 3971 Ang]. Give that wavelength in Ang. 3967.87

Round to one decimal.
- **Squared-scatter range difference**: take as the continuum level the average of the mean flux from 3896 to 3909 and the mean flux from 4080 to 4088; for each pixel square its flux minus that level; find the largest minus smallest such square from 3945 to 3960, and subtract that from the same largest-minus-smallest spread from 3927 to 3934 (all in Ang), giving 1.0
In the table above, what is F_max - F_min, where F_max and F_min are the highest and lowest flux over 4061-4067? 0.118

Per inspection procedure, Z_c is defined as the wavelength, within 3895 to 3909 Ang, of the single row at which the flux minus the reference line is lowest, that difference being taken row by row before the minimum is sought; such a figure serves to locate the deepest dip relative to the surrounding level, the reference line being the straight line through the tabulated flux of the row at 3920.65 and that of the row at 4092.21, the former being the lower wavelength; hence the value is 3895.45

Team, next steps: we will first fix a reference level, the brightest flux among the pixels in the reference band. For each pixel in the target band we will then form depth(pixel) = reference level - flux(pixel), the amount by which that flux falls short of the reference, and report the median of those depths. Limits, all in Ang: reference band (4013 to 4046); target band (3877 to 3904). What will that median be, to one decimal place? 1.0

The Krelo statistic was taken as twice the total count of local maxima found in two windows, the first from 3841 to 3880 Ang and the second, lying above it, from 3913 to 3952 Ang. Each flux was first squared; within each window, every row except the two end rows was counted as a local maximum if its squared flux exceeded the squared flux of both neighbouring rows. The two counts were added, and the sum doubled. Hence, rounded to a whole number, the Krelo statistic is 12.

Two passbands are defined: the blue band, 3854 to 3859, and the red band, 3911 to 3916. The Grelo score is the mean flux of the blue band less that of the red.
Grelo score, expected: -0.4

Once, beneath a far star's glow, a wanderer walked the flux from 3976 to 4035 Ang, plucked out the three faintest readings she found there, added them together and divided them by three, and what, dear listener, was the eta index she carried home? 1.76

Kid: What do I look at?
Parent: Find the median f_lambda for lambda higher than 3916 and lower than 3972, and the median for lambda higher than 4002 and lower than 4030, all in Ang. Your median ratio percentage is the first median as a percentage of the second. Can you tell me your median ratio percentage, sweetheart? 67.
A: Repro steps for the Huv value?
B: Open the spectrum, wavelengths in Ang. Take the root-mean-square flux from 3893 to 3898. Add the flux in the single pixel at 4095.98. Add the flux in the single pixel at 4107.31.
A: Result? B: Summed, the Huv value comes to 5.89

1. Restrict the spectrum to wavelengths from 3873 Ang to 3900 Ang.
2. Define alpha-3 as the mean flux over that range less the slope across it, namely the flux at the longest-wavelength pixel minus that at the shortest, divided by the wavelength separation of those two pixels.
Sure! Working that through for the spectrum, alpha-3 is 1.6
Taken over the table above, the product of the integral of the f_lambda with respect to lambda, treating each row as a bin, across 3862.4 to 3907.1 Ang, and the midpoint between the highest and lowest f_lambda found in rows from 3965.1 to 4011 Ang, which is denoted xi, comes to 128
